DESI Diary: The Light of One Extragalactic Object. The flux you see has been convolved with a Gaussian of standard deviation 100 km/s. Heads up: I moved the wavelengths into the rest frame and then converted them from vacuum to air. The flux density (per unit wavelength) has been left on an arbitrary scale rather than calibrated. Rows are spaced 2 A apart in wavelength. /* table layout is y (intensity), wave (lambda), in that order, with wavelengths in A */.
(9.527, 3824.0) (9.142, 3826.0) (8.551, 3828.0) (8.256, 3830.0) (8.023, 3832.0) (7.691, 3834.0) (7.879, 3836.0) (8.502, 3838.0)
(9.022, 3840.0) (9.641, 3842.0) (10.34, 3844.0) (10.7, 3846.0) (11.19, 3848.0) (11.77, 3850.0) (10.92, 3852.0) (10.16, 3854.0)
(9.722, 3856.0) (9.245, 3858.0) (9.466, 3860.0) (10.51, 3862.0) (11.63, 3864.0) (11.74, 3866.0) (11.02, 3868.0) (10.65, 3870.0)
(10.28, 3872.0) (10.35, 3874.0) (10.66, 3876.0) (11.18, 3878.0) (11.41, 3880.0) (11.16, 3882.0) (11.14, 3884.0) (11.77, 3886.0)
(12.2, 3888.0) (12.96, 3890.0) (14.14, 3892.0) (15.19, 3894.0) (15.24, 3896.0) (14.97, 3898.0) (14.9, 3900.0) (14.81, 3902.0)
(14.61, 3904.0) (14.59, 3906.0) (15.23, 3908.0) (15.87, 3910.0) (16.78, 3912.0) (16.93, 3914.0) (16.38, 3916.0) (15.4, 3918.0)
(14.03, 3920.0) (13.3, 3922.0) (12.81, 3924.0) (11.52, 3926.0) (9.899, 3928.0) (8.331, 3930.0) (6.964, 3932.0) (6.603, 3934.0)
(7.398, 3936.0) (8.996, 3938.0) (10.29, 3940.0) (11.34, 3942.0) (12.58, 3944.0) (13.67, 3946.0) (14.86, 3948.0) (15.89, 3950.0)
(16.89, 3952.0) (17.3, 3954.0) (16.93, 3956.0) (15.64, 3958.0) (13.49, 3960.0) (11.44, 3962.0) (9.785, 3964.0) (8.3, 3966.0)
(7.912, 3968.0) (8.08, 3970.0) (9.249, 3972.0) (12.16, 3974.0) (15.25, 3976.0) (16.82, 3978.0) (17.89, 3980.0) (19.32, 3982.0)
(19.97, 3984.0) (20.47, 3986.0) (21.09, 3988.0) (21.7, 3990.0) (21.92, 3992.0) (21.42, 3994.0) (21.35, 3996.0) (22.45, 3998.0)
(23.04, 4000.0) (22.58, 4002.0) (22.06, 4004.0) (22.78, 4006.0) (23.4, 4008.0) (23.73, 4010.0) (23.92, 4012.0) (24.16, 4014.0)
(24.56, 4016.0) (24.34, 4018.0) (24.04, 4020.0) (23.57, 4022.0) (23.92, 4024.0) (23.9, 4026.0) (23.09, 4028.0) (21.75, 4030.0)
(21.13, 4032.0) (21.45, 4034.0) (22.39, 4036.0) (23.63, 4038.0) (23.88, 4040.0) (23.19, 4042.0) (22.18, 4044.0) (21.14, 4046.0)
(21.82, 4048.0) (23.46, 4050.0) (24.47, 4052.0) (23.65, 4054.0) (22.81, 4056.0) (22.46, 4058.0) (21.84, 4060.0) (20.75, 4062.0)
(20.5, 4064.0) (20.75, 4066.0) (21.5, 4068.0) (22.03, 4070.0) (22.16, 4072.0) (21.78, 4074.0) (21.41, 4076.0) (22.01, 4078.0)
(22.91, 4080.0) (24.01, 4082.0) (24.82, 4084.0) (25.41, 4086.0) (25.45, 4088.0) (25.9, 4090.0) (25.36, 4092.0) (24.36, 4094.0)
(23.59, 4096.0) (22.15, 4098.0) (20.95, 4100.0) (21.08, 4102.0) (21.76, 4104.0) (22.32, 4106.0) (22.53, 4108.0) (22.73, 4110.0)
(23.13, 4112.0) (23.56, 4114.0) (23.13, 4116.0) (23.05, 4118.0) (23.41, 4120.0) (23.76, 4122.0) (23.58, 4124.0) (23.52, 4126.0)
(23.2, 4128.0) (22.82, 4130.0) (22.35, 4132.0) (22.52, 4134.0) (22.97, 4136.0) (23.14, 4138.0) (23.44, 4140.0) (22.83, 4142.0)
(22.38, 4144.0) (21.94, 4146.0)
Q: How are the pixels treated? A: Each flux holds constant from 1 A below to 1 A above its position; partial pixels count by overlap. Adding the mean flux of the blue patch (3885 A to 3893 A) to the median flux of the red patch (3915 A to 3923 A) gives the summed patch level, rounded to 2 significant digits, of 27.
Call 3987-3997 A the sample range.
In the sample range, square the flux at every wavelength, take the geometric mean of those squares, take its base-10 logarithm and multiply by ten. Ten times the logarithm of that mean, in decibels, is 27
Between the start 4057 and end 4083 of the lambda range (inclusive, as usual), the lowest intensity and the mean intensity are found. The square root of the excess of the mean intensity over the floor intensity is 1.2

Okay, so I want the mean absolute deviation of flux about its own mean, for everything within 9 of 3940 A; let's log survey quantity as 2.5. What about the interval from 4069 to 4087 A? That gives 1.2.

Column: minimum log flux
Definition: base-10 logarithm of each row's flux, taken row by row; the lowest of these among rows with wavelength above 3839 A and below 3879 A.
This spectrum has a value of 0.96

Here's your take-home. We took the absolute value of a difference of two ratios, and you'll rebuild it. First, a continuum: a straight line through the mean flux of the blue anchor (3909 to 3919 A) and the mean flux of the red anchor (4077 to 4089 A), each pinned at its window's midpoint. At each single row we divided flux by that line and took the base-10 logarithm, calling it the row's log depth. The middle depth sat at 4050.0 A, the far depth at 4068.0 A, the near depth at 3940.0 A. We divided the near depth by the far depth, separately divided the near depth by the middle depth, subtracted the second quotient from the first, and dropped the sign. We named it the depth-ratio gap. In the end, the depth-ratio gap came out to 20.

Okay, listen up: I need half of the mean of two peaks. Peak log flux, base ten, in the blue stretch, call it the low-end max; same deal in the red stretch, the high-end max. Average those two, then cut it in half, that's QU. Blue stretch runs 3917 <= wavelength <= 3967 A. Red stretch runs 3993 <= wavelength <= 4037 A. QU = 0.657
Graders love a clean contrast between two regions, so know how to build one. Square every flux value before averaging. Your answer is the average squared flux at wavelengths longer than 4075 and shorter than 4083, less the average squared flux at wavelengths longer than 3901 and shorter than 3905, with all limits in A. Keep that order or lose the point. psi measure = 295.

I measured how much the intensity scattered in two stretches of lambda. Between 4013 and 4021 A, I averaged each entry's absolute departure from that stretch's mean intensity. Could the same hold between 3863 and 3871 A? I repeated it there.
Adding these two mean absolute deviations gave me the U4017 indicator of 0.60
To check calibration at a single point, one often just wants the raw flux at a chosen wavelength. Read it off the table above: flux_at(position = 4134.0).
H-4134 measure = 22.52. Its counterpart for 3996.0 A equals 21.35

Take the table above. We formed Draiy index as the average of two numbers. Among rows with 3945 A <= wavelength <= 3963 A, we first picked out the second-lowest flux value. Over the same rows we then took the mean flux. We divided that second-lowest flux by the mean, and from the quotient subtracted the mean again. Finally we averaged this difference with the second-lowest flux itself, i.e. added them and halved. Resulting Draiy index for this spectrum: -0.4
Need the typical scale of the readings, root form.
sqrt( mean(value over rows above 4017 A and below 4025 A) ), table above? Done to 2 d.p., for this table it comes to 4.90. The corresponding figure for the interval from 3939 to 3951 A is 3.62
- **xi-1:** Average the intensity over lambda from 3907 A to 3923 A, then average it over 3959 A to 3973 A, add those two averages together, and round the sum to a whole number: 25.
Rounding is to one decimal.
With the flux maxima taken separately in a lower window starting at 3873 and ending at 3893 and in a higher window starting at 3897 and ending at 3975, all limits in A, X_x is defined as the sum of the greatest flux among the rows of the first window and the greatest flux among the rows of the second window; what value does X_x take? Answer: 31.4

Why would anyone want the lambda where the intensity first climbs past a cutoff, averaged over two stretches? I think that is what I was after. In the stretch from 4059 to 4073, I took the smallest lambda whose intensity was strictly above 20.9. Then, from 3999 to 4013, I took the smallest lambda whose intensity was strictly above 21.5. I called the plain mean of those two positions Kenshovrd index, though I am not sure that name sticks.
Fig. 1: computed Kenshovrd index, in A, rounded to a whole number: 4030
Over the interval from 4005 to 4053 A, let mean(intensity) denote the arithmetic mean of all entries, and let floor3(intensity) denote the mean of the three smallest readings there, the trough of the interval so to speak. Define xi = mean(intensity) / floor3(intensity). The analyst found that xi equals 1.09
